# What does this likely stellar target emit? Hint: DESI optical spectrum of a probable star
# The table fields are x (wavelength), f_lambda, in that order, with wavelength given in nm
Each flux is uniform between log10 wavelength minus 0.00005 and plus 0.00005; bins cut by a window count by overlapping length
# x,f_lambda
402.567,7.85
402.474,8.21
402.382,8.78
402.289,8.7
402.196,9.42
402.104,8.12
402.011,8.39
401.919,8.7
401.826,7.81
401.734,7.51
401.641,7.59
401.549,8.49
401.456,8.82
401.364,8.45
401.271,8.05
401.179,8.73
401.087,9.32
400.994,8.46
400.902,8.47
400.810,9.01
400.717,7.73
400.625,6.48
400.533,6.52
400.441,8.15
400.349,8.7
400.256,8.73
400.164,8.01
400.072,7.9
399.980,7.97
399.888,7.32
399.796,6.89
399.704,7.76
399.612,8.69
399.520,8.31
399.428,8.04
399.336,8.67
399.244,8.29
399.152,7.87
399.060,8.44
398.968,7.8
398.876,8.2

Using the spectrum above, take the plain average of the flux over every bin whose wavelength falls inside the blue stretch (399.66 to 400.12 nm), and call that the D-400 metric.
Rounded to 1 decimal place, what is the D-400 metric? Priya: 7.6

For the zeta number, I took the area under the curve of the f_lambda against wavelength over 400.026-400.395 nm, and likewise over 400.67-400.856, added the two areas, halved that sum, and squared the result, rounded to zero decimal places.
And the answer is 5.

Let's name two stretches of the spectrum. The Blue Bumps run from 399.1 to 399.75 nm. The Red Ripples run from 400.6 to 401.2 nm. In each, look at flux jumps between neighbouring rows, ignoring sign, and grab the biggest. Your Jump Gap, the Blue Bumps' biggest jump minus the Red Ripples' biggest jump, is -0.35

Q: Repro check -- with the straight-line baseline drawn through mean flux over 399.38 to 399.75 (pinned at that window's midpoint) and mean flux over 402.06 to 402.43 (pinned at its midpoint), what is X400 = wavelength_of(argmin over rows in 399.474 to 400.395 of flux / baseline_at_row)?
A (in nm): 399.796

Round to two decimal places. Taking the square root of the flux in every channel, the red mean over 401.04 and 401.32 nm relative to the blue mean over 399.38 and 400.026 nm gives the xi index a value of 1.05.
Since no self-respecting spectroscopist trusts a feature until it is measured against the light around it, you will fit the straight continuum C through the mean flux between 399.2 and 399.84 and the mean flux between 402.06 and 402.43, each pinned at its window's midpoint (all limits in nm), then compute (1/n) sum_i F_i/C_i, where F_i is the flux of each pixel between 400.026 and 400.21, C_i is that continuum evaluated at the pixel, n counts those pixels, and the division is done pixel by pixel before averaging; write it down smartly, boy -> 0.97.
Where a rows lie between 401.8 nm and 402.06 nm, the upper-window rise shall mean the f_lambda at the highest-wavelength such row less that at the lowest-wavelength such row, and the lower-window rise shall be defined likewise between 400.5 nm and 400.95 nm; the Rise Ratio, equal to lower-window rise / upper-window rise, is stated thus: 3.4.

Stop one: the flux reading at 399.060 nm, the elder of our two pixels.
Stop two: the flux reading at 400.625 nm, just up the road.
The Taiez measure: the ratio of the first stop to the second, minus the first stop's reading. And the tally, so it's -7.1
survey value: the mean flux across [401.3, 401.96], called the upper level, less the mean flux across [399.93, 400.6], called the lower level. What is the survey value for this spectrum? 0.2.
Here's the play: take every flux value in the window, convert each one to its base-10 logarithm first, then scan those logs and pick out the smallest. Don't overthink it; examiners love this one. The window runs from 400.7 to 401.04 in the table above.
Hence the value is 0.888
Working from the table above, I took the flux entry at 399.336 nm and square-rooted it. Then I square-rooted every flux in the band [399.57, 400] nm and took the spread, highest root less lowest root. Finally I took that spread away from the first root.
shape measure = 2.62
